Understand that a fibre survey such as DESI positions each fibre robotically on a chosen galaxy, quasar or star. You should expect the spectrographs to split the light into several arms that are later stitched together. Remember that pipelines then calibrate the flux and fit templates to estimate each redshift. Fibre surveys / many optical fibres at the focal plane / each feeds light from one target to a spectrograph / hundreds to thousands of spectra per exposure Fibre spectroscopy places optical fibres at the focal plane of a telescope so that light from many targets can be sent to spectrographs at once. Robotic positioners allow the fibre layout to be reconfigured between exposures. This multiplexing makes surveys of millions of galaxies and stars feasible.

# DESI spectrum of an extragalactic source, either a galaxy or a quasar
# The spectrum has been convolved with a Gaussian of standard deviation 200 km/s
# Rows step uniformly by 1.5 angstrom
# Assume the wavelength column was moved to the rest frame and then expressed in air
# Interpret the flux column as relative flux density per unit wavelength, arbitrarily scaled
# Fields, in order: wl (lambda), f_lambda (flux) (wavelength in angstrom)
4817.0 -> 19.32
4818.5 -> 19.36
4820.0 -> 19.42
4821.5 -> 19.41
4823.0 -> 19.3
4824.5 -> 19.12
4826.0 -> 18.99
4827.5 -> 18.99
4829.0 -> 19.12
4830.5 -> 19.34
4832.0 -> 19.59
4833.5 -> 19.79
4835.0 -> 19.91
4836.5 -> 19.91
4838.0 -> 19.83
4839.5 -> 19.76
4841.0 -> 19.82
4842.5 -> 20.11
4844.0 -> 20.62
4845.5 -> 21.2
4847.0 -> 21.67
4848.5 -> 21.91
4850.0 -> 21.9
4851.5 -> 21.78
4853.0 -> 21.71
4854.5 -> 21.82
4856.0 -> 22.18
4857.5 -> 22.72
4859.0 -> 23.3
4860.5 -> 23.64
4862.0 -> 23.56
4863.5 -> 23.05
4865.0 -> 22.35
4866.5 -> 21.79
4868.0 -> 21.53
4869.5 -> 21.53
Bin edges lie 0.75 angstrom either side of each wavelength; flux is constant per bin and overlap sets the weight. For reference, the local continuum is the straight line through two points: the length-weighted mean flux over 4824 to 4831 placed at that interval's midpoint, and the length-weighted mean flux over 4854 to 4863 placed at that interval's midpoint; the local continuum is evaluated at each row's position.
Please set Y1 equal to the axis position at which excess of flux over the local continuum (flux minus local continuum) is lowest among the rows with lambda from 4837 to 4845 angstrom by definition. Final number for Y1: 4841.0 angstrom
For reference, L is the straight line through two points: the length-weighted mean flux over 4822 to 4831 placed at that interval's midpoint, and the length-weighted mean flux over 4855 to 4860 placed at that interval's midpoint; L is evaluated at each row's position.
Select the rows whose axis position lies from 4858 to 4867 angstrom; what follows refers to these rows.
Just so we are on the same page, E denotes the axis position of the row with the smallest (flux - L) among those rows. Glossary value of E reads 4866.5 angstrom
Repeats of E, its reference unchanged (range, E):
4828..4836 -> 4829.0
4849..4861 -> 4854.5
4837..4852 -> 4841.0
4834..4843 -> 4841.0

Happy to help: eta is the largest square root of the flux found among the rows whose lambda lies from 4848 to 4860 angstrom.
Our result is 4.83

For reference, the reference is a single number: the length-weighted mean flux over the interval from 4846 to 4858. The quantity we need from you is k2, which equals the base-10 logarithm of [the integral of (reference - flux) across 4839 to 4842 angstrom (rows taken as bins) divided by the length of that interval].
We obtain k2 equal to 0.32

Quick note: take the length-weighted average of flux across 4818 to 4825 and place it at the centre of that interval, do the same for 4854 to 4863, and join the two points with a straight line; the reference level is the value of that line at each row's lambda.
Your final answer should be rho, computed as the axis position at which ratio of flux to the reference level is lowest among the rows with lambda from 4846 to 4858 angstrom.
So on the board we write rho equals 4854.5 angstrom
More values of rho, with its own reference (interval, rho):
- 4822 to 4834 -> 4829.0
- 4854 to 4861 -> 4854.5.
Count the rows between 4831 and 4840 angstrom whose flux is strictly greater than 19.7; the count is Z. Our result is 5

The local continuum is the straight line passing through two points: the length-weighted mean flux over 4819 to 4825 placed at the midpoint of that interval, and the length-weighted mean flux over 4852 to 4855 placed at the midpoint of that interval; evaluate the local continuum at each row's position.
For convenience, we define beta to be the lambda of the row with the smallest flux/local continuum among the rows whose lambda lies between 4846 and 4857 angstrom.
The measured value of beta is 4854.5 angstrom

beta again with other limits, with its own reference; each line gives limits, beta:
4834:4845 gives 4841.0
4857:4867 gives 4866.5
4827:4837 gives 4827.5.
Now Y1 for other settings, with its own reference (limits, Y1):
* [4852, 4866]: 4865.0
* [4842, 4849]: 4842.5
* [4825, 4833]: 4829.0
